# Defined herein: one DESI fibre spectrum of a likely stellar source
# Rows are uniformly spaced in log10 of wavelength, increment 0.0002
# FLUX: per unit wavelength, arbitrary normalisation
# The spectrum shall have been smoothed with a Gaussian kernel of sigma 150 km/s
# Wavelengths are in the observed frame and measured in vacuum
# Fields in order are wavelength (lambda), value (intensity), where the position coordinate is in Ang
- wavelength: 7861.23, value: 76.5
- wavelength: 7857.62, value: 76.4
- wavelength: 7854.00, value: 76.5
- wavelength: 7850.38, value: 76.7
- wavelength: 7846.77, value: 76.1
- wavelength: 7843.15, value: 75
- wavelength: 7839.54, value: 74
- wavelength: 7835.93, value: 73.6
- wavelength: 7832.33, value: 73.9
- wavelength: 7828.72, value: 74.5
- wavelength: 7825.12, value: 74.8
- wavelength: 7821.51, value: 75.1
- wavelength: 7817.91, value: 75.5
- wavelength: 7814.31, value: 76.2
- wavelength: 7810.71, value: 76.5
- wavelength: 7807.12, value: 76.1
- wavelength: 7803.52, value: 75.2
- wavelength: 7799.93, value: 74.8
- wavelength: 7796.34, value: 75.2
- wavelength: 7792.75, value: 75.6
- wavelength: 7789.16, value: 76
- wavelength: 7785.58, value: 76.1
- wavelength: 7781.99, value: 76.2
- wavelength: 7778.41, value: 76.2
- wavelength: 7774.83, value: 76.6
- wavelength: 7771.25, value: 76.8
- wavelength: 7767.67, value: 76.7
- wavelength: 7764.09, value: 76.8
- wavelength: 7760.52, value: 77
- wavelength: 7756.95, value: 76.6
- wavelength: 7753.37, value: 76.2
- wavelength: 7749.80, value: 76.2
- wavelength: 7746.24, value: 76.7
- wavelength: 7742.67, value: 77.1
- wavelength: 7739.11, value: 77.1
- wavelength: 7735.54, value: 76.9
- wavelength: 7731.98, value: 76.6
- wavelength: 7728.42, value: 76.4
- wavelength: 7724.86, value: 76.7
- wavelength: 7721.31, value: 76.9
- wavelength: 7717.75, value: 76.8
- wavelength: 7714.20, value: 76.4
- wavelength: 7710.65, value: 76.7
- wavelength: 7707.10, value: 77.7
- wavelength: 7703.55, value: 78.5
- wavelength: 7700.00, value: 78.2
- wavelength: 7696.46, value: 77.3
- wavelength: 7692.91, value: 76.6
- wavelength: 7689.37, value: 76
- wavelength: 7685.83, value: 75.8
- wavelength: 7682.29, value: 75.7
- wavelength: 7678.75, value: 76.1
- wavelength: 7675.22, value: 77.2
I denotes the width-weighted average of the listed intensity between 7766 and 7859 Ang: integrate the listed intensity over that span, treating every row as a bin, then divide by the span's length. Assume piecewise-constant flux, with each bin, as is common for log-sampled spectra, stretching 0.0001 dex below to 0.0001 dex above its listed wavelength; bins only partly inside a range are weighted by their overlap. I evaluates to 75.6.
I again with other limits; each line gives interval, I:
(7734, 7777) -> 76.7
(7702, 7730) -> 77.0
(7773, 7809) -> 75.8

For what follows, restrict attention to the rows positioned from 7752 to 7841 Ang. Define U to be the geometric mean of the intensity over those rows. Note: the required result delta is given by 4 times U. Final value 303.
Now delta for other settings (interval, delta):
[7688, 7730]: 308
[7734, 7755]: 307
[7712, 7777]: 307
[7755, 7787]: 306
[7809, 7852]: 301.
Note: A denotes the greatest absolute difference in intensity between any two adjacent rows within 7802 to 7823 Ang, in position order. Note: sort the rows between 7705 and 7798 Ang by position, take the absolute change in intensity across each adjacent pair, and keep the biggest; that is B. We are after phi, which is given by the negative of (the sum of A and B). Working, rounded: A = 0.9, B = 1.0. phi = -1.9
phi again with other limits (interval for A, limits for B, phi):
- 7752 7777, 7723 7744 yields -0.7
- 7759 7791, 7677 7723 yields -1.4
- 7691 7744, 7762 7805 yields -1.4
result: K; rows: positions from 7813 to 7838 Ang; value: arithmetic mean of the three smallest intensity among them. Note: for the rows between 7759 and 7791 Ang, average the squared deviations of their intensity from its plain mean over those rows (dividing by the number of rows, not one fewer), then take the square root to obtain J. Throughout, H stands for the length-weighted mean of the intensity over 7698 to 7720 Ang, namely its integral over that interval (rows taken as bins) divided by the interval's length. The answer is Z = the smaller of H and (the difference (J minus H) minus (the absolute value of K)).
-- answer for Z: -151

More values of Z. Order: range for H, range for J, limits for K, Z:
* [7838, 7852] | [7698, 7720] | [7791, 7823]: -150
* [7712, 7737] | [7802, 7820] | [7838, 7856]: -151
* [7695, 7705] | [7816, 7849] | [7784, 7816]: -152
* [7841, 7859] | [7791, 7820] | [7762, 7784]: -152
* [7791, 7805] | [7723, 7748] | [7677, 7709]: -151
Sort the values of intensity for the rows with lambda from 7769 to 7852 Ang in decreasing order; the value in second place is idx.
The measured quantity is 76.7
